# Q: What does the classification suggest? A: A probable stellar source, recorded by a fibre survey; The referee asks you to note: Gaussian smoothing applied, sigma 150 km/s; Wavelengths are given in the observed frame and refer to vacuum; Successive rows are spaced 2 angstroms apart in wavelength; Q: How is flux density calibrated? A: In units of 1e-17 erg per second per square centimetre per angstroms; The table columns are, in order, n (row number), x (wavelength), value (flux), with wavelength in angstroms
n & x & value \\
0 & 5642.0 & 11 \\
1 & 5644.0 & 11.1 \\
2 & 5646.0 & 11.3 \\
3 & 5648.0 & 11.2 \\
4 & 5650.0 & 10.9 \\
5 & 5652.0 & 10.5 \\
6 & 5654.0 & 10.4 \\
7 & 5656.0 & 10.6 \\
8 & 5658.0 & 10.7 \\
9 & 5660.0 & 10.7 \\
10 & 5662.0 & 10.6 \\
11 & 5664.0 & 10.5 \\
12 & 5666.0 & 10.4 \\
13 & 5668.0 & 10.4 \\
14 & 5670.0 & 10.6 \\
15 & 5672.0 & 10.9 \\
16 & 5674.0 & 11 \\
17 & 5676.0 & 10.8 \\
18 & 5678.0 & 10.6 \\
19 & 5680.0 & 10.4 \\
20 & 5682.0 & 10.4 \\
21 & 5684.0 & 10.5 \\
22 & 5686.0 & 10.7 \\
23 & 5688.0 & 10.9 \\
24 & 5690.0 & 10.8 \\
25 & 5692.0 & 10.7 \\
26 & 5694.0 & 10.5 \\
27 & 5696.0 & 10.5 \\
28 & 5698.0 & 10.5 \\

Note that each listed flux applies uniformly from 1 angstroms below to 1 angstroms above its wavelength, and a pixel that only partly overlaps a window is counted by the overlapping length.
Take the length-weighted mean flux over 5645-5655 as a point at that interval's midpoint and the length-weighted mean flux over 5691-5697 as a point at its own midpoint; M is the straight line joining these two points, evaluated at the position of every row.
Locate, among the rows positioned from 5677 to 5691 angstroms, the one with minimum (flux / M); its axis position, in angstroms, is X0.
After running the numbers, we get 5680.0 angstroms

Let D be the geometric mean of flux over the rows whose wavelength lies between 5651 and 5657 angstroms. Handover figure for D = 10.5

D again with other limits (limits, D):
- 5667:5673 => 10.6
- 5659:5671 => 10.5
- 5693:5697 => 10.5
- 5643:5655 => 10.9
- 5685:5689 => 10.8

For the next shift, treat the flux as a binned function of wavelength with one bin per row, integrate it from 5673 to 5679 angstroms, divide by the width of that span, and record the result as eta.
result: 10.8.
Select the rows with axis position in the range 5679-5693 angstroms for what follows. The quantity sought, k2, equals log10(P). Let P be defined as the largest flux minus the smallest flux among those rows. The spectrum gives -0.30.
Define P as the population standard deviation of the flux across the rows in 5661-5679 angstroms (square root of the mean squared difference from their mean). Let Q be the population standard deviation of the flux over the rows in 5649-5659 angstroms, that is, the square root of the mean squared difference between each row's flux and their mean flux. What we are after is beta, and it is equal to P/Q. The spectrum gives 1.17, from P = 0.20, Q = 0.17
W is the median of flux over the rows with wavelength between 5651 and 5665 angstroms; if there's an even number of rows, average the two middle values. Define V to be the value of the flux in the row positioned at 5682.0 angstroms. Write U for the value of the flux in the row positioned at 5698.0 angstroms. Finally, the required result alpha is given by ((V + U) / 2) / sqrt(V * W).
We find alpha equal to 1.00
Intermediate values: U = 10.5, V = 10.4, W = 10.6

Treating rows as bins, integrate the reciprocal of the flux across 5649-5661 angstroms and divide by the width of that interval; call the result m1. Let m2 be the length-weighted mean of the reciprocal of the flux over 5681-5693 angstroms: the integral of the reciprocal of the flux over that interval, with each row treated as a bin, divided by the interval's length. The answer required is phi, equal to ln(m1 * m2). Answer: -4.731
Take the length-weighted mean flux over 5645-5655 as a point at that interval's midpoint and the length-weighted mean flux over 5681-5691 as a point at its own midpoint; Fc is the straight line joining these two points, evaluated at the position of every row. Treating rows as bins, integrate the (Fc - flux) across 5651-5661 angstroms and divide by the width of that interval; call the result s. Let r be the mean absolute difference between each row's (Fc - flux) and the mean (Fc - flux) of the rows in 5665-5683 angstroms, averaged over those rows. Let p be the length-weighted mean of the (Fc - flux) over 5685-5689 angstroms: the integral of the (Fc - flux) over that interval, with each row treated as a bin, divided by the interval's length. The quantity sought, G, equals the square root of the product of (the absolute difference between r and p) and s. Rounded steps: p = -0.146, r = 0.195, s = 0.247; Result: 0.29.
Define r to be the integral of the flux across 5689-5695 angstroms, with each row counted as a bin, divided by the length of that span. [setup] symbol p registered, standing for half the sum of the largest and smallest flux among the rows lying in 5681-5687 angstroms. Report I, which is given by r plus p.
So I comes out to 21.2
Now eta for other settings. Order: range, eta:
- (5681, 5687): 10.5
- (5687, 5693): 10.8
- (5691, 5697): 10.6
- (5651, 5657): 10.5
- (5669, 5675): 10.8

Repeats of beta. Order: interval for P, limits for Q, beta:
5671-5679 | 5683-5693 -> 1.11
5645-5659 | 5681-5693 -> 1.89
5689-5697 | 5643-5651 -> 0.88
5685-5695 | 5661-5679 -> 0.66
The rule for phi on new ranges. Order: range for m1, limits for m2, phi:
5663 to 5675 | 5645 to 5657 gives -4.744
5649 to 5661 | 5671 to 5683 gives -4.732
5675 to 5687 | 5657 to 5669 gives -4.713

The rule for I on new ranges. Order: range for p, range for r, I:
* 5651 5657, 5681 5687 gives 21.0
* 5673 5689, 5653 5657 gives 21.2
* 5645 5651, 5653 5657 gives 21.6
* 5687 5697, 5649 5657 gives 21.3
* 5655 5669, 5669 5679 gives 21.3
